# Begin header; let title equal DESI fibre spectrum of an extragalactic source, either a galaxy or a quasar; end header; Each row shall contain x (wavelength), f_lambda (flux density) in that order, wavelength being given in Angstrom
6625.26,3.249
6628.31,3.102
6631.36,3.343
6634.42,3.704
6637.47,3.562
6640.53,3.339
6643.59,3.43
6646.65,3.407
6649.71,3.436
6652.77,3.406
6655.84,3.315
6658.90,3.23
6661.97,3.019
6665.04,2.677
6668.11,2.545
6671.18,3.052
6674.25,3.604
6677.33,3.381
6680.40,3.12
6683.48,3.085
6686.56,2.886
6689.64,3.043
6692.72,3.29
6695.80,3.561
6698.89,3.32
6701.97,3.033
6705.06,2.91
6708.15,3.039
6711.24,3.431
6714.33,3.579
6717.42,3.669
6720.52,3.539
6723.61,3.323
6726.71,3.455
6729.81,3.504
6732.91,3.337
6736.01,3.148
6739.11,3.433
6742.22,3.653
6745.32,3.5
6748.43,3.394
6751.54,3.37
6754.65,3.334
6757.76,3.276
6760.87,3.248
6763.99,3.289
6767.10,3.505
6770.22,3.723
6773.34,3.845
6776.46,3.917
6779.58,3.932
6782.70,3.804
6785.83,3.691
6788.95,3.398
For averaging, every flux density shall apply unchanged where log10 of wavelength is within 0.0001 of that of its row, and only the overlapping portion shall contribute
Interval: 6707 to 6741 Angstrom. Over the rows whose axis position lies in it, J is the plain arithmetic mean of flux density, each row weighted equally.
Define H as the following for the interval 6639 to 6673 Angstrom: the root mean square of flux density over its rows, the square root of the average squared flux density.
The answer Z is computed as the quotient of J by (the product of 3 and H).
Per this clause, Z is 0.357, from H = 3.18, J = 3.41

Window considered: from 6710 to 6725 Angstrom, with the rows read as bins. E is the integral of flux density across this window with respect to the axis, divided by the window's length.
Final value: 3.51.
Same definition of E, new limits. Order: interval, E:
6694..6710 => 3.18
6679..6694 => 3.08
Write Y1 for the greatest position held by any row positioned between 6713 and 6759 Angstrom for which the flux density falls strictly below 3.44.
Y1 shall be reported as 6757.76 Angstrom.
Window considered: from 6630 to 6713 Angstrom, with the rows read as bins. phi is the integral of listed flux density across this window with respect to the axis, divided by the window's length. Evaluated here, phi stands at 3.23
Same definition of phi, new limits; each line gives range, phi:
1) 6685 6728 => 3.29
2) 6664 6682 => 3.07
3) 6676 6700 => 3.21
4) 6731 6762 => 3.37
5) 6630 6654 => 3.45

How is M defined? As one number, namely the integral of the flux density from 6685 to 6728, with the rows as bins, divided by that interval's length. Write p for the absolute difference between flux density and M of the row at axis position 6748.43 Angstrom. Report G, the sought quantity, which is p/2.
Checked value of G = 0.05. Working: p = 0.10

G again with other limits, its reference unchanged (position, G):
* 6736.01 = 0.07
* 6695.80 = 0.14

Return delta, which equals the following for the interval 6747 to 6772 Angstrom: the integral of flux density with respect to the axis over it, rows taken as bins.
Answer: 85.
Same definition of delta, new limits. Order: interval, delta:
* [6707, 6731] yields 83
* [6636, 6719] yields 269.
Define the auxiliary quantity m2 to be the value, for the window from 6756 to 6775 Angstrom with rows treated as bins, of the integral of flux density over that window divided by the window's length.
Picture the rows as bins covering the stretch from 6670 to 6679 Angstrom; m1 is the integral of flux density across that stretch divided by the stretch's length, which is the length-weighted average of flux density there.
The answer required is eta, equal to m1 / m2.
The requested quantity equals 0.96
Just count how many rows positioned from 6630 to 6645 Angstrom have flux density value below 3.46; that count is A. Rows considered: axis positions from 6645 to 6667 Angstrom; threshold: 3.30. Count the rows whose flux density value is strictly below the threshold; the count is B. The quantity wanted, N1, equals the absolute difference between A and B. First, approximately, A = 3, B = 3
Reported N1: 0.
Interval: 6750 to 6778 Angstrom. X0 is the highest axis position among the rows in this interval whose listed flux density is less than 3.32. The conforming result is 6763.99 Angstrom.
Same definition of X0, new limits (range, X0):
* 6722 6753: 6736.01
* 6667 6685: 6683.48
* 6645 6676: 6671.18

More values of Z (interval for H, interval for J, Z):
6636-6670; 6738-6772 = 0.354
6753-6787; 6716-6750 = 0.319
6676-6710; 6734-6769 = 0.356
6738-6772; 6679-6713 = 0.306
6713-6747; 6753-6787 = 0.345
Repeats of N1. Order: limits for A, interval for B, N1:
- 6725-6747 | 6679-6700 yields 1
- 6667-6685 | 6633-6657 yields 5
